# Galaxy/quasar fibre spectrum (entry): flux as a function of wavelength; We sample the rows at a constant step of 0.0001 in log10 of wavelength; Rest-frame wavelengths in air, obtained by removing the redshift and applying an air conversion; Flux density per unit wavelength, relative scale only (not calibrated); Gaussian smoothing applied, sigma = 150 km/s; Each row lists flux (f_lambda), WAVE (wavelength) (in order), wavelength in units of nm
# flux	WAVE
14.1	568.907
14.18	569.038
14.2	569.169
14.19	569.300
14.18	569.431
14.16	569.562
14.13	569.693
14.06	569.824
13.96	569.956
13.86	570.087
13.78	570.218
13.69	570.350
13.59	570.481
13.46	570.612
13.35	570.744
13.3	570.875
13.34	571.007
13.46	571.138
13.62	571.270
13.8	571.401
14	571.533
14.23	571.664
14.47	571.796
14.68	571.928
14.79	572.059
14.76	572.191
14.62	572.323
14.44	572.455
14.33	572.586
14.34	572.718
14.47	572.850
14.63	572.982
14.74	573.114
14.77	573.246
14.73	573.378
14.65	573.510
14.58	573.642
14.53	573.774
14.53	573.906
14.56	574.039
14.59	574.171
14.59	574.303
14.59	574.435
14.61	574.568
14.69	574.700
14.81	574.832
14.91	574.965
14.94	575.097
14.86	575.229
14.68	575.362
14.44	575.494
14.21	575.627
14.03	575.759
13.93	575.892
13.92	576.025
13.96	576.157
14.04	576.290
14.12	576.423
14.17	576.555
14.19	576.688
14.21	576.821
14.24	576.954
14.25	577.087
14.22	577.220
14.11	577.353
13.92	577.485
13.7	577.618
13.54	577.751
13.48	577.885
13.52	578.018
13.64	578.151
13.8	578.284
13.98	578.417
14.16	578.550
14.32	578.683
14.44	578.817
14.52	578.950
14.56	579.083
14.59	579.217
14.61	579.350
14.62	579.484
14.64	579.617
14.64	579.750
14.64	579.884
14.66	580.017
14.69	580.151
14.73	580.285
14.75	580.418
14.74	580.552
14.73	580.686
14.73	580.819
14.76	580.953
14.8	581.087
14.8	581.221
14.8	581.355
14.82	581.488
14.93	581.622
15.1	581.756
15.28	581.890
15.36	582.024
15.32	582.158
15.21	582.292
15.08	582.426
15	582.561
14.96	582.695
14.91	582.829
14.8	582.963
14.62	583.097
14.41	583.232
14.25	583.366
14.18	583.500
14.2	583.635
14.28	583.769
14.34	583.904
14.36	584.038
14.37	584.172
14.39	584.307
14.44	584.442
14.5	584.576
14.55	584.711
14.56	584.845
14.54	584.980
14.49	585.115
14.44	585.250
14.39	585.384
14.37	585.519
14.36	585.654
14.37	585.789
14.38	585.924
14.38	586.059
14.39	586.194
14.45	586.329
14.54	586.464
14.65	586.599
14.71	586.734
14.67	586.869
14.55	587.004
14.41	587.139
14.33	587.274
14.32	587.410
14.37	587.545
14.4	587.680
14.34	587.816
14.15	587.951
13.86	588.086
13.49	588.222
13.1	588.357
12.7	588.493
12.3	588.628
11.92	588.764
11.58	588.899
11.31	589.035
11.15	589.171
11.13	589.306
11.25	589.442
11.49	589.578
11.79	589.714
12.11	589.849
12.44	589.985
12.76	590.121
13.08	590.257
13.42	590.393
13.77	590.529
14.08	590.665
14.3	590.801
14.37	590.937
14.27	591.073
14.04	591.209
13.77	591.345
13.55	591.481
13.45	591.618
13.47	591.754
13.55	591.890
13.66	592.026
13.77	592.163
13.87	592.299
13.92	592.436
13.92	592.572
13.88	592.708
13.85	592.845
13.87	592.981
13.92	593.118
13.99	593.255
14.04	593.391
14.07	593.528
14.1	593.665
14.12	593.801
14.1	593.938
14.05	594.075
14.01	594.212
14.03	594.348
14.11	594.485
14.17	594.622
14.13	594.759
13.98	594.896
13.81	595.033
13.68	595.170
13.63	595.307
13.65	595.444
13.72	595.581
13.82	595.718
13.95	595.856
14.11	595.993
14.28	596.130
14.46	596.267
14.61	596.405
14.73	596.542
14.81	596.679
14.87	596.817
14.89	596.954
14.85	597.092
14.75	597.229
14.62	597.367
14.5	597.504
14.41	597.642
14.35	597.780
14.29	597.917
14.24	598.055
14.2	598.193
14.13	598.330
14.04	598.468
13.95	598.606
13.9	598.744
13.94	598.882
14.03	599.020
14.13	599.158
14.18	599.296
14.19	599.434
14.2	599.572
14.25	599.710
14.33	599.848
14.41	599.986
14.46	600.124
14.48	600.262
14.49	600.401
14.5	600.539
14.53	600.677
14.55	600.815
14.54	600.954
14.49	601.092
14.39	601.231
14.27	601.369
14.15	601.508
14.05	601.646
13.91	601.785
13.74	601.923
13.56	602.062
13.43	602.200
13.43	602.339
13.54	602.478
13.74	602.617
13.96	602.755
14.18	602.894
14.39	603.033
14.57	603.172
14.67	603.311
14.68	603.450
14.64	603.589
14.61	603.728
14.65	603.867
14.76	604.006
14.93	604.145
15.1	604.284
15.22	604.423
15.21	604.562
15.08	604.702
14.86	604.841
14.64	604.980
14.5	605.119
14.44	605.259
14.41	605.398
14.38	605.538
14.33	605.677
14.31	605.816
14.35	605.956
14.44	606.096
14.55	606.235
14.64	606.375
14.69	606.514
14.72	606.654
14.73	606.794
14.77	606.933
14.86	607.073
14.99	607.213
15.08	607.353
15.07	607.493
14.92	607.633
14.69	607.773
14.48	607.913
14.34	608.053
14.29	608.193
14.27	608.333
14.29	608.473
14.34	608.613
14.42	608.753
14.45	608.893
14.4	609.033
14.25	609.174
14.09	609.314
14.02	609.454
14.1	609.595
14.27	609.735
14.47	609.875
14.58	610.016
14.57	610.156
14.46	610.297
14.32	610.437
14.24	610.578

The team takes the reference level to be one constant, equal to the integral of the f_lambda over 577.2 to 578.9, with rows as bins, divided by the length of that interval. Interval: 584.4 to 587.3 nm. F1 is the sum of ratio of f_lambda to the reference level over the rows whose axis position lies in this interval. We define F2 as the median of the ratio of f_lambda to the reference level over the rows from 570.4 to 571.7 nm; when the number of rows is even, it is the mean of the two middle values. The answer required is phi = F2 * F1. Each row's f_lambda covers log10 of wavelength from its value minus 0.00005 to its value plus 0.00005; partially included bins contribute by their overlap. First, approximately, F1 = 23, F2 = 0.97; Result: 22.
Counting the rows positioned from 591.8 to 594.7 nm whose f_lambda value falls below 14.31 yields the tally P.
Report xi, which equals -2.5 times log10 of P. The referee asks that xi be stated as -3.31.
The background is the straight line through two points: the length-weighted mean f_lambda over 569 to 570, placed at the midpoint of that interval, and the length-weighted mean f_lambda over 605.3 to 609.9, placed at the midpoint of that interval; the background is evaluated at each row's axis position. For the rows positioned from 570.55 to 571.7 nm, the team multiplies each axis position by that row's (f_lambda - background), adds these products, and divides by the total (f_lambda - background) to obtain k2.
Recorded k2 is 570.97 nm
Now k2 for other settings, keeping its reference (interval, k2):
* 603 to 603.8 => 603.49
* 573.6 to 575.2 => 574.48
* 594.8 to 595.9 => 595.38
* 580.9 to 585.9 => 582.47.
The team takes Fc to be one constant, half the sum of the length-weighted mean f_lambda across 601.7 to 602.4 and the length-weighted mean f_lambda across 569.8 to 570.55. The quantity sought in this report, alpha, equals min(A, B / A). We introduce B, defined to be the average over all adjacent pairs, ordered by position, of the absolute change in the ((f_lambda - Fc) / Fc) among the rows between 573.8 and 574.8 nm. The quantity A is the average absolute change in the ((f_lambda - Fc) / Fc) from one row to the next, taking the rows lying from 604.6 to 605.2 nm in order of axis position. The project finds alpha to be 0.014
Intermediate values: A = 0.014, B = 0.0019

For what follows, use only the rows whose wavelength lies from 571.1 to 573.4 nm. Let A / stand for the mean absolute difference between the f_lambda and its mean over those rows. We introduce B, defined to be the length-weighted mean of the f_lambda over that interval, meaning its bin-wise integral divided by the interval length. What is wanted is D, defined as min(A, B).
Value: 0.32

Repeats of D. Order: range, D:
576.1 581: 0.34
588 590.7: 0.83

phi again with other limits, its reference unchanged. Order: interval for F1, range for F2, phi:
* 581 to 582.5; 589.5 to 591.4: 12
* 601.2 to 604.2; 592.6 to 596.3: 23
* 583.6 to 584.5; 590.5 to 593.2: 7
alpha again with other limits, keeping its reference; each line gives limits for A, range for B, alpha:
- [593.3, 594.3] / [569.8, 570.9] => 0.002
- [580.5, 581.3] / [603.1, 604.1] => 0.001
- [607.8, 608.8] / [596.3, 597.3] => 0.004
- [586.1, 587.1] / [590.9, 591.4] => 0.006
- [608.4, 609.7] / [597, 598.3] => 0.006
